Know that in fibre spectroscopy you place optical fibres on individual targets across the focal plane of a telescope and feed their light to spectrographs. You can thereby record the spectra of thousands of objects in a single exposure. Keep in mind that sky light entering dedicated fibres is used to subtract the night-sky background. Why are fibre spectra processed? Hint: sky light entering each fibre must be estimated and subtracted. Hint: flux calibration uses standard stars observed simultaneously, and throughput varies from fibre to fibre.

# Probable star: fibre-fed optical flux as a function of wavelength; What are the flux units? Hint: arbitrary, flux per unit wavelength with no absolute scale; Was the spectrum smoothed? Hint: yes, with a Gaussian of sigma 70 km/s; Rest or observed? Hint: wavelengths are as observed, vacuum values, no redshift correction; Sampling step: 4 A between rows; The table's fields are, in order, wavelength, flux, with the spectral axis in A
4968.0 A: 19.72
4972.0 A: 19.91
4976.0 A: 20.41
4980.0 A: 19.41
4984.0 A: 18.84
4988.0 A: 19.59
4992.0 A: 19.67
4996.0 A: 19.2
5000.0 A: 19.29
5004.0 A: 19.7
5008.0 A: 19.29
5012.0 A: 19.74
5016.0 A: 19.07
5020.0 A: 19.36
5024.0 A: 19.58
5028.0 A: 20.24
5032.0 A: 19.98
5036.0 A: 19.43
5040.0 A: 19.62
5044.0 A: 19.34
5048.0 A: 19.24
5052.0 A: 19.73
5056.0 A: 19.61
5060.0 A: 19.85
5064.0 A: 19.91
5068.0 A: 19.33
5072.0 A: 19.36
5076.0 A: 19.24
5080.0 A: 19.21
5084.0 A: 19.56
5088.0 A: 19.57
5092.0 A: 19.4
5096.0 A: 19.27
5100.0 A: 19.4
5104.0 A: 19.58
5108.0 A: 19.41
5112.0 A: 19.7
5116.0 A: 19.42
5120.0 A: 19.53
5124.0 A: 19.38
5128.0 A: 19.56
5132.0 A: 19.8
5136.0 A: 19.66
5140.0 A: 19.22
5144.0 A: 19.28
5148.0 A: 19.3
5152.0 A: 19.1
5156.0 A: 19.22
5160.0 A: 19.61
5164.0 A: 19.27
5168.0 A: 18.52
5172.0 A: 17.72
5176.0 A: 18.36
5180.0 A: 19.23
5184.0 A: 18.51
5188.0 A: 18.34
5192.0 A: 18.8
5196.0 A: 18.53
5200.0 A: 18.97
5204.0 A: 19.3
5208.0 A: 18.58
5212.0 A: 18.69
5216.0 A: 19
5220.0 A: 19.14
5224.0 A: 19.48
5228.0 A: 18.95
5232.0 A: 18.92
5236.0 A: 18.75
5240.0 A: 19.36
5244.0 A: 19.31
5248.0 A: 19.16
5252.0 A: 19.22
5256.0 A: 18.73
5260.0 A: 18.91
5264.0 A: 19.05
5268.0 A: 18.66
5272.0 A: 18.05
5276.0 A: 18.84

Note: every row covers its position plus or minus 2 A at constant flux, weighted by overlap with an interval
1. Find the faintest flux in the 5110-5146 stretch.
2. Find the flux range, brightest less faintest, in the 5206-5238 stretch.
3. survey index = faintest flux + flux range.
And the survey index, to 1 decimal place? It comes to 20.1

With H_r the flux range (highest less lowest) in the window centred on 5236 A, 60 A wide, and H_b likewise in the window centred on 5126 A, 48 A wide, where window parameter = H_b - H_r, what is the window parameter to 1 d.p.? -0.3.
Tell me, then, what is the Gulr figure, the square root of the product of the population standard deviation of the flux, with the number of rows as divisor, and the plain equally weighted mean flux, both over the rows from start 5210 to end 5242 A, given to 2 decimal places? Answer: 2.22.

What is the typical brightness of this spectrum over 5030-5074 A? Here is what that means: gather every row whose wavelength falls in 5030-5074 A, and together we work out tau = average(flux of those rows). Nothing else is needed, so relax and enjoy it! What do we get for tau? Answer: 19.6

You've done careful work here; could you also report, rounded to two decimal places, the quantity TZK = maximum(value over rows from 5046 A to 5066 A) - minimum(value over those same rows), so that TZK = 0.67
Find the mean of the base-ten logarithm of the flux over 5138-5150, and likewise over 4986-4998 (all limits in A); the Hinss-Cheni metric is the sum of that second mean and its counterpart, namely 2.57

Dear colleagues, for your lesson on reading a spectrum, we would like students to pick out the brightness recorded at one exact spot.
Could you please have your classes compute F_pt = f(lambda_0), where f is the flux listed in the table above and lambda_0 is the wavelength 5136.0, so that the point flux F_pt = 19.66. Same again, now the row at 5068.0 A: 19.33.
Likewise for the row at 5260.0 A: 18.91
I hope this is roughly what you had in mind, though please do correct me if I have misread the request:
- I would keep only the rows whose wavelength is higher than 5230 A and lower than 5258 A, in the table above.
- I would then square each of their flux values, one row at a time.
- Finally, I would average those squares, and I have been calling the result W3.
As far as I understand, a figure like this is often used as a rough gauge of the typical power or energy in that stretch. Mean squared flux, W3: 364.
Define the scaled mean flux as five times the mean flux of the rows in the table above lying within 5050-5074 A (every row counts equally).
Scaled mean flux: 98.2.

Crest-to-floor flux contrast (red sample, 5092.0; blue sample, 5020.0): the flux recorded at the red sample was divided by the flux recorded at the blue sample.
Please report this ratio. 1.00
